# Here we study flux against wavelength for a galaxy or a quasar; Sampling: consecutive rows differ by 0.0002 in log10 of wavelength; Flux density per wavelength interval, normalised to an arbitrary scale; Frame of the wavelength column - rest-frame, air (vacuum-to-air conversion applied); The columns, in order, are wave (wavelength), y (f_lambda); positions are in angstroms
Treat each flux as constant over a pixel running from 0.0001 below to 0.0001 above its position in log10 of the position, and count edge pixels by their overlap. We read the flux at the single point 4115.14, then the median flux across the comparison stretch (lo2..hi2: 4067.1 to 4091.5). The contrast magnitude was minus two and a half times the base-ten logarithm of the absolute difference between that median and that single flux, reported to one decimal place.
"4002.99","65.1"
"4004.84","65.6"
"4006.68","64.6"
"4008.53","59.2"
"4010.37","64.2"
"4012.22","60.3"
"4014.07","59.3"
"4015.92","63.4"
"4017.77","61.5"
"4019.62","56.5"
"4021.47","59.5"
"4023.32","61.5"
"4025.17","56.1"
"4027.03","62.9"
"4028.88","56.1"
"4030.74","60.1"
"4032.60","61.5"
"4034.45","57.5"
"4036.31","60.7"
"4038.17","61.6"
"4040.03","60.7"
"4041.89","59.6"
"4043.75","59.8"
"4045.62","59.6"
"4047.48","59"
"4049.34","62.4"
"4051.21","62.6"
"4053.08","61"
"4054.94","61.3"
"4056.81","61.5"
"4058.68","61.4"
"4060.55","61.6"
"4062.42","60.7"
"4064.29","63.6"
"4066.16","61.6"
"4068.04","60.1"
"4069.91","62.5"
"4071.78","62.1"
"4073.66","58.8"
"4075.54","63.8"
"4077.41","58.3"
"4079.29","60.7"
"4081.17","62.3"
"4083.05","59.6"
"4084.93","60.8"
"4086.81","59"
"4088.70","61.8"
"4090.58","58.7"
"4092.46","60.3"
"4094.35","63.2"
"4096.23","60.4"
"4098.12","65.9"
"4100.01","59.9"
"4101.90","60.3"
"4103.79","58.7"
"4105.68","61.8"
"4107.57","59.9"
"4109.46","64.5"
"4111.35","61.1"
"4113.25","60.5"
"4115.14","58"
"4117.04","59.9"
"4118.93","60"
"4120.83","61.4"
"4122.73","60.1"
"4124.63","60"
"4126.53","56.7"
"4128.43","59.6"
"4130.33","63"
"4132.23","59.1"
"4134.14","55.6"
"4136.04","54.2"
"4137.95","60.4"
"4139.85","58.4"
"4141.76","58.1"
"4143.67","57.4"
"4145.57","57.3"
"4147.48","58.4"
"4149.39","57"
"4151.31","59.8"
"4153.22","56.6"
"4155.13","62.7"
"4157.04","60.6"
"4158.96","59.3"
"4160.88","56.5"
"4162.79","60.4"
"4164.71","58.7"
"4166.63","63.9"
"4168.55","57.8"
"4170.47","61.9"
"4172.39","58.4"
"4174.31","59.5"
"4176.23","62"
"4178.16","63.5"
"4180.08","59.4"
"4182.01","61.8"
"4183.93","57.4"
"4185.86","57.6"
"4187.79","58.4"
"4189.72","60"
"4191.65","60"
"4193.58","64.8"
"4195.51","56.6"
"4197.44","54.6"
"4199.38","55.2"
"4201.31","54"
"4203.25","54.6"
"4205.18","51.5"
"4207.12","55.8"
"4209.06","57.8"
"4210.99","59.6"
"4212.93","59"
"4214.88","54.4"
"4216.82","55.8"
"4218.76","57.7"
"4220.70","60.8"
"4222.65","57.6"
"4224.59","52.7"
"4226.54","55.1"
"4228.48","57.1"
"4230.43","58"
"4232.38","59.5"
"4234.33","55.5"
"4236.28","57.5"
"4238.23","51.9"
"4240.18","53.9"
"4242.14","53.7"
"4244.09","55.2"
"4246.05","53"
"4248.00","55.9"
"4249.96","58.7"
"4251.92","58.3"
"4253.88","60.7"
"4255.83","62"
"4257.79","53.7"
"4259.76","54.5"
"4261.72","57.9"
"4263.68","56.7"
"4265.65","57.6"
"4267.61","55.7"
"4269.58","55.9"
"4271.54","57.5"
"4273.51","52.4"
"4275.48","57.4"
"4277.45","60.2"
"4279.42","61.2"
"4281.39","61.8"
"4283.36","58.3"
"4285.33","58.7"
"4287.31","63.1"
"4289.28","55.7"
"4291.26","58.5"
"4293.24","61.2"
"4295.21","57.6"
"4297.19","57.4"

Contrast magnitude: -1.1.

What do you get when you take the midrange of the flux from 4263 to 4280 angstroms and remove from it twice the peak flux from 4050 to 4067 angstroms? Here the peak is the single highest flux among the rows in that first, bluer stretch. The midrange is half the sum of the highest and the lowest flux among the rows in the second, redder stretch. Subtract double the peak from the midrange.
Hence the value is -70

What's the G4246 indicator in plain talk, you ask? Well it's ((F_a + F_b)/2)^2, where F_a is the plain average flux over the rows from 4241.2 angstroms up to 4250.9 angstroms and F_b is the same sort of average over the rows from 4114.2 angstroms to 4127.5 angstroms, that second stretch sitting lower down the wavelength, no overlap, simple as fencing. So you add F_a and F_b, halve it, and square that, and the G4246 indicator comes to 3291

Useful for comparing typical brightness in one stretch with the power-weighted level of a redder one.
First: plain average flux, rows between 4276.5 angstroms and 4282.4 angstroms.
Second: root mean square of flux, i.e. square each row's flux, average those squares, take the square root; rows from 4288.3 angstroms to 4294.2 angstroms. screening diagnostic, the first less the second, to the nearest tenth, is 2.6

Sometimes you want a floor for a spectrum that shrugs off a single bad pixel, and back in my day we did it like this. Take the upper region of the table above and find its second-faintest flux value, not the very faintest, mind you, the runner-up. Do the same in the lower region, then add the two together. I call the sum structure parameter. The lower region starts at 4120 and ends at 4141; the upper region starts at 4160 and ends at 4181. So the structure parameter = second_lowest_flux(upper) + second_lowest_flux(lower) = 113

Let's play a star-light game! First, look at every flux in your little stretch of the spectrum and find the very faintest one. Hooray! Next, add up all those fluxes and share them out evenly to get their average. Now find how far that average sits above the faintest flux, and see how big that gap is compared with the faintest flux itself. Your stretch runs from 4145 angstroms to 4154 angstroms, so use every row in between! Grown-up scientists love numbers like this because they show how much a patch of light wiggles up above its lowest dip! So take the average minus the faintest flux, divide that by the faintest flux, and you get 0.022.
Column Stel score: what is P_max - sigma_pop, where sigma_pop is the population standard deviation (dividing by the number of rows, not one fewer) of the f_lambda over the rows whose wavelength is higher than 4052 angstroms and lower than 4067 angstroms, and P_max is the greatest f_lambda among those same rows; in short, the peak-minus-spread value 62.8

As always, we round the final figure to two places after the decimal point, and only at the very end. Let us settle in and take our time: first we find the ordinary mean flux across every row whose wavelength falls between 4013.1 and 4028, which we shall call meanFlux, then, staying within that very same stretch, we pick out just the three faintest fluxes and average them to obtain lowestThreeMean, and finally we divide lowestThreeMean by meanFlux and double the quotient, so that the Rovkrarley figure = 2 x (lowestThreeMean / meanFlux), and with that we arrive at 1.91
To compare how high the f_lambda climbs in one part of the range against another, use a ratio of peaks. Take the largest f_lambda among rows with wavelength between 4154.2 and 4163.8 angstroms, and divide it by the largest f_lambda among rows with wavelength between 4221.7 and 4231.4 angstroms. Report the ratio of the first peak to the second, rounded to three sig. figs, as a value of 1.08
